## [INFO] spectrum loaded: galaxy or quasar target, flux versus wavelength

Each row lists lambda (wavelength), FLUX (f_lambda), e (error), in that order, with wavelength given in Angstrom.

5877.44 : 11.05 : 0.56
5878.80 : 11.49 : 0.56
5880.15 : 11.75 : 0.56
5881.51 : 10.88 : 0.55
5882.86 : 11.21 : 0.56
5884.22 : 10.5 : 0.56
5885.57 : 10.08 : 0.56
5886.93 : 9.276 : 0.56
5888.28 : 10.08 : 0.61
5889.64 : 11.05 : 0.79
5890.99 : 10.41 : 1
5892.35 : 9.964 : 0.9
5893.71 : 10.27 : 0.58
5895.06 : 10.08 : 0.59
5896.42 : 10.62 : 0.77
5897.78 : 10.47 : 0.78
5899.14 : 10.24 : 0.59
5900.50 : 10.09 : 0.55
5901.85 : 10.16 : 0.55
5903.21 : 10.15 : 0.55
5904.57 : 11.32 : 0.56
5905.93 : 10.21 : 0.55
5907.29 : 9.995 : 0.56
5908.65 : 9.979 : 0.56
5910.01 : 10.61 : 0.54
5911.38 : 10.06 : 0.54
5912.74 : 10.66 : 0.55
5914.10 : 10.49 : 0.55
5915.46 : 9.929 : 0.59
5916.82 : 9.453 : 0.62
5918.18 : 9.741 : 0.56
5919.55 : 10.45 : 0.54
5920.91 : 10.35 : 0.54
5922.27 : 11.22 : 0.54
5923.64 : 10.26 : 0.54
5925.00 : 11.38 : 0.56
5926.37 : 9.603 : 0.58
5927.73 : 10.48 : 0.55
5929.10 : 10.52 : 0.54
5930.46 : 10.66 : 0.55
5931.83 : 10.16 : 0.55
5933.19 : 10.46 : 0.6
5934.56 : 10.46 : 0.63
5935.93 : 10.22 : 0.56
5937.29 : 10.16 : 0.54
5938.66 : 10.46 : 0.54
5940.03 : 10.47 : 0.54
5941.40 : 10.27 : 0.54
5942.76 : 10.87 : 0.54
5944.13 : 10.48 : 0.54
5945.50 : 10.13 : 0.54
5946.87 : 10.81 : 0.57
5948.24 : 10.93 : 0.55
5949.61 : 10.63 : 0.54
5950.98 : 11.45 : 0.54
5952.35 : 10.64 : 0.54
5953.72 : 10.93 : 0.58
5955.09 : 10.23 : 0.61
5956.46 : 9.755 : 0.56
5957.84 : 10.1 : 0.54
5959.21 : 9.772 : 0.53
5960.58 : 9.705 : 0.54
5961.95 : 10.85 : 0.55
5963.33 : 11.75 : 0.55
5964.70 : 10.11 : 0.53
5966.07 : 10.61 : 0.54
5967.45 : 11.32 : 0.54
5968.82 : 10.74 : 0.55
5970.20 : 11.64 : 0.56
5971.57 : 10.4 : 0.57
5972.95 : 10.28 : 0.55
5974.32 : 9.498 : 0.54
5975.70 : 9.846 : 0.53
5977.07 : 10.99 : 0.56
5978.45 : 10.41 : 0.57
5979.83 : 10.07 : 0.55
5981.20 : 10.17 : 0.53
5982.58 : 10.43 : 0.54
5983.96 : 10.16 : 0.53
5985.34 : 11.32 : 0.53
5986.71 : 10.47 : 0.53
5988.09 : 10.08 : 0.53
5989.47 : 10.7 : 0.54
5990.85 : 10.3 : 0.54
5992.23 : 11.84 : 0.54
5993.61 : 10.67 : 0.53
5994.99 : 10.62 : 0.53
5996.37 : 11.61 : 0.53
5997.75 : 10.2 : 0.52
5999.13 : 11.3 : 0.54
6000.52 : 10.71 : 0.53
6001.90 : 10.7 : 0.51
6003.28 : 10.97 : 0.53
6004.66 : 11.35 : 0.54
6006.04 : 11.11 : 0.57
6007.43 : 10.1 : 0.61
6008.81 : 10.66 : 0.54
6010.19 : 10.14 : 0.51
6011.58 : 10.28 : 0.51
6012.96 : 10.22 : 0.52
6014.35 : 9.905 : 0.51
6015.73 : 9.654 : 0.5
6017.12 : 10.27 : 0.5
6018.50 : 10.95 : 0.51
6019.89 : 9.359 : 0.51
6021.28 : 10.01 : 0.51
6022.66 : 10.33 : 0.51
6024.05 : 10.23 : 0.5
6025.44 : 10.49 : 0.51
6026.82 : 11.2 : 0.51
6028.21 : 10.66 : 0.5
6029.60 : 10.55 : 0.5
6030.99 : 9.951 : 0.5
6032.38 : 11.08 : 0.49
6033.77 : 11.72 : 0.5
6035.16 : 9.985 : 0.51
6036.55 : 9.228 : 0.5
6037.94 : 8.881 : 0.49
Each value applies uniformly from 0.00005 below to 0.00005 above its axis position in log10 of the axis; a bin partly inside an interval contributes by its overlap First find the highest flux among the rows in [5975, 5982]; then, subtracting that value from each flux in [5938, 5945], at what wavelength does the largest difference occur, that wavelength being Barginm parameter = 5942.76 Angstrom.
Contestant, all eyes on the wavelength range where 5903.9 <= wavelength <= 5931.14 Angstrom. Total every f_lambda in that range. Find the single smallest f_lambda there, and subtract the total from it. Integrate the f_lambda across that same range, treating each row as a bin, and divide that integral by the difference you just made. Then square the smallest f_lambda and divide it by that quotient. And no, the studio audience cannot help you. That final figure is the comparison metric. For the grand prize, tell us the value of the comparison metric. -63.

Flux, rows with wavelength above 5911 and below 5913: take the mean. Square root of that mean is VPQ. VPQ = 3.22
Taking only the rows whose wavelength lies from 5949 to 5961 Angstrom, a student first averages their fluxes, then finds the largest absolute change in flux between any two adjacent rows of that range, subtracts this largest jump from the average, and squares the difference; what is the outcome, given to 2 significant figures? 91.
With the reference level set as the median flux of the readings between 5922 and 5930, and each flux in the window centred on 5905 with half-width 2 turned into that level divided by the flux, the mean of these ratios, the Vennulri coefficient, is 0.997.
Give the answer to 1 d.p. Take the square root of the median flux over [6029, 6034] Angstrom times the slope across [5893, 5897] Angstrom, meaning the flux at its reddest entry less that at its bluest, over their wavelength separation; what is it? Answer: 1.2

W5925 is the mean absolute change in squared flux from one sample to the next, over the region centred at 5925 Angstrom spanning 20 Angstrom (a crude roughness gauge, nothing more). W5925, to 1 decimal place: 12.1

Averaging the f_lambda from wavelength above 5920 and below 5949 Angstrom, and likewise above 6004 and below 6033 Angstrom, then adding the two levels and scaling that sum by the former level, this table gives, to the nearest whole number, 219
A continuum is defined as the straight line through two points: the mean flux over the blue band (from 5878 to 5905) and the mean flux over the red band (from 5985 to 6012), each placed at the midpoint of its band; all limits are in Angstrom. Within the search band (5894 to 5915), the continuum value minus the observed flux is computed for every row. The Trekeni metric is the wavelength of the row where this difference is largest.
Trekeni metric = 5908.65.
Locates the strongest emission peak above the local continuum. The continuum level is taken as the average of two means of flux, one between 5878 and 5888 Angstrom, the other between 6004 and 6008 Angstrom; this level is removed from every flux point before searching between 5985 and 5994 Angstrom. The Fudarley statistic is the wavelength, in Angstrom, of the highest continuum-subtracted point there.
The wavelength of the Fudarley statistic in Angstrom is 5992.23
